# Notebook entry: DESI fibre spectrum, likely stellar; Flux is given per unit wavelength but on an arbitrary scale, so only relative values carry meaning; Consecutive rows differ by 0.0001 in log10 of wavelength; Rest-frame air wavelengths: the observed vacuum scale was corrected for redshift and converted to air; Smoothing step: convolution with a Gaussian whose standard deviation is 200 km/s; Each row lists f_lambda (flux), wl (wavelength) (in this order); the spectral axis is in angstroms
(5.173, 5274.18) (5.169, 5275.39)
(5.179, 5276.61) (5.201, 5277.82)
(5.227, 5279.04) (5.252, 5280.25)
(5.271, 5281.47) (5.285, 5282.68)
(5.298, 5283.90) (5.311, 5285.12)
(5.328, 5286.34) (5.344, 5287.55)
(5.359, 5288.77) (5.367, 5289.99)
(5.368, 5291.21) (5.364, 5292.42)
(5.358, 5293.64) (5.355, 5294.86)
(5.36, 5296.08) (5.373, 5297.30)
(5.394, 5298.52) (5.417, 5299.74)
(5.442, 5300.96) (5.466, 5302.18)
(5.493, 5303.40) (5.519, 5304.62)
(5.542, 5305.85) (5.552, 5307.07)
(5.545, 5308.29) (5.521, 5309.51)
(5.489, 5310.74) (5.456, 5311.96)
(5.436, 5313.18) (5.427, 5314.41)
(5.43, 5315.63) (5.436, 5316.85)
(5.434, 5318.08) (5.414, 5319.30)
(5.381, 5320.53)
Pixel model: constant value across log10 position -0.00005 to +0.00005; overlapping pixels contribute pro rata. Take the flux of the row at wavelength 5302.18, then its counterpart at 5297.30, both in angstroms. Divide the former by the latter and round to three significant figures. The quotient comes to 1.02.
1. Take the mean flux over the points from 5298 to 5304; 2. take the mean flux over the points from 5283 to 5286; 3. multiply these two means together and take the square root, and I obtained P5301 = 5.37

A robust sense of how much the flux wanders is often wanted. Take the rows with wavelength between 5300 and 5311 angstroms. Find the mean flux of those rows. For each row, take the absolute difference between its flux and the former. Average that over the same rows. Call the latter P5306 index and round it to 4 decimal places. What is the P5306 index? 0.0313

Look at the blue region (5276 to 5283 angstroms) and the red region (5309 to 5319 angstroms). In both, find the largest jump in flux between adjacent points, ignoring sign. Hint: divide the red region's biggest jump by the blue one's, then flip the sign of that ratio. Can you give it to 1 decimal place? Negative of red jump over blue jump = -1.3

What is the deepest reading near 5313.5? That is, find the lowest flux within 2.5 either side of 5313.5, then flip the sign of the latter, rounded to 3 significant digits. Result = -5.43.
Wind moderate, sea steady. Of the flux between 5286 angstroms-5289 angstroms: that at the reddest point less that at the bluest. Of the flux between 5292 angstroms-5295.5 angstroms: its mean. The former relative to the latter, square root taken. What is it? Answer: 0.076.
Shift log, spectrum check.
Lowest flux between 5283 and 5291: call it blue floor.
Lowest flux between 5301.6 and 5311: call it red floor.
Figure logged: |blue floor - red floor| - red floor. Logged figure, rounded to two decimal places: -5.30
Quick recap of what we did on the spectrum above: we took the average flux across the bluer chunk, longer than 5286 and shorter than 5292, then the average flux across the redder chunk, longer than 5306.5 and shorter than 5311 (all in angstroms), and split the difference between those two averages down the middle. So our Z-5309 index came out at 5.44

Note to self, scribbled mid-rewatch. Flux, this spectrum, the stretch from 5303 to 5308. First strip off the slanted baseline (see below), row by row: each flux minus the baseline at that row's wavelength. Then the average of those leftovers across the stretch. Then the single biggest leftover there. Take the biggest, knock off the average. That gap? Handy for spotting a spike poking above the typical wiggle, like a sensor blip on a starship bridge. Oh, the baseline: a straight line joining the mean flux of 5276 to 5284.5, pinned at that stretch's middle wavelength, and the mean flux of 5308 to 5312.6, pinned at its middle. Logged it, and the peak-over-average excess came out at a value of 0.010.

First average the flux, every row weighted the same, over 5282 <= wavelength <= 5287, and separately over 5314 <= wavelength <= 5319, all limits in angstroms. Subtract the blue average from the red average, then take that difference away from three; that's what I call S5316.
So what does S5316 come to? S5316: 2.87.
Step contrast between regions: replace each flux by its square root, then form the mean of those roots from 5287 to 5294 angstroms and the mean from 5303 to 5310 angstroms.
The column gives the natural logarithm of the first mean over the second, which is -0.015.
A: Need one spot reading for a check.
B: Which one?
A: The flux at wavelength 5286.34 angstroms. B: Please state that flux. 5.328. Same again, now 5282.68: 5.285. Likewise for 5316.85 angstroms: 5.436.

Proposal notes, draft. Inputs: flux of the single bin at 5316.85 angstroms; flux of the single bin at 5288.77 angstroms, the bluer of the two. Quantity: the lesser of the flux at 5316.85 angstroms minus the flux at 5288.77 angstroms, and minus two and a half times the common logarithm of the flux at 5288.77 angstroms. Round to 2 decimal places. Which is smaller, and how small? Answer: -1.82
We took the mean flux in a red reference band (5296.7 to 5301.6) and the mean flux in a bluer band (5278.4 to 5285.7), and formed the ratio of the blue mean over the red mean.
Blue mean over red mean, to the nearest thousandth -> 0.975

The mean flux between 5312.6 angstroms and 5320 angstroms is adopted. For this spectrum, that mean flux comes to 5.43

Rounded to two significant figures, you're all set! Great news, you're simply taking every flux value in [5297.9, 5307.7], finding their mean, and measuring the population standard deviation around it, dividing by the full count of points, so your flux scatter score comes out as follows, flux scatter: 0.054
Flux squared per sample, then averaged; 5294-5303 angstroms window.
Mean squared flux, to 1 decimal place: 29.2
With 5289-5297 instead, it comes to 28.8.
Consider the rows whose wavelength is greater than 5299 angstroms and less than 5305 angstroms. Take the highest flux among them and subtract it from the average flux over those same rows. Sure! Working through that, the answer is -0.052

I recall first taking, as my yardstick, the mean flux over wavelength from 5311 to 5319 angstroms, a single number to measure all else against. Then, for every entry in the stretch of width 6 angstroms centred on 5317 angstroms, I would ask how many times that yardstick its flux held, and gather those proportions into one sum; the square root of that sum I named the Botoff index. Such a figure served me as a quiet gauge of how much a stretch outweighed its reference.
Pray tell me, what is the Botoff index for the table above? 2.23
